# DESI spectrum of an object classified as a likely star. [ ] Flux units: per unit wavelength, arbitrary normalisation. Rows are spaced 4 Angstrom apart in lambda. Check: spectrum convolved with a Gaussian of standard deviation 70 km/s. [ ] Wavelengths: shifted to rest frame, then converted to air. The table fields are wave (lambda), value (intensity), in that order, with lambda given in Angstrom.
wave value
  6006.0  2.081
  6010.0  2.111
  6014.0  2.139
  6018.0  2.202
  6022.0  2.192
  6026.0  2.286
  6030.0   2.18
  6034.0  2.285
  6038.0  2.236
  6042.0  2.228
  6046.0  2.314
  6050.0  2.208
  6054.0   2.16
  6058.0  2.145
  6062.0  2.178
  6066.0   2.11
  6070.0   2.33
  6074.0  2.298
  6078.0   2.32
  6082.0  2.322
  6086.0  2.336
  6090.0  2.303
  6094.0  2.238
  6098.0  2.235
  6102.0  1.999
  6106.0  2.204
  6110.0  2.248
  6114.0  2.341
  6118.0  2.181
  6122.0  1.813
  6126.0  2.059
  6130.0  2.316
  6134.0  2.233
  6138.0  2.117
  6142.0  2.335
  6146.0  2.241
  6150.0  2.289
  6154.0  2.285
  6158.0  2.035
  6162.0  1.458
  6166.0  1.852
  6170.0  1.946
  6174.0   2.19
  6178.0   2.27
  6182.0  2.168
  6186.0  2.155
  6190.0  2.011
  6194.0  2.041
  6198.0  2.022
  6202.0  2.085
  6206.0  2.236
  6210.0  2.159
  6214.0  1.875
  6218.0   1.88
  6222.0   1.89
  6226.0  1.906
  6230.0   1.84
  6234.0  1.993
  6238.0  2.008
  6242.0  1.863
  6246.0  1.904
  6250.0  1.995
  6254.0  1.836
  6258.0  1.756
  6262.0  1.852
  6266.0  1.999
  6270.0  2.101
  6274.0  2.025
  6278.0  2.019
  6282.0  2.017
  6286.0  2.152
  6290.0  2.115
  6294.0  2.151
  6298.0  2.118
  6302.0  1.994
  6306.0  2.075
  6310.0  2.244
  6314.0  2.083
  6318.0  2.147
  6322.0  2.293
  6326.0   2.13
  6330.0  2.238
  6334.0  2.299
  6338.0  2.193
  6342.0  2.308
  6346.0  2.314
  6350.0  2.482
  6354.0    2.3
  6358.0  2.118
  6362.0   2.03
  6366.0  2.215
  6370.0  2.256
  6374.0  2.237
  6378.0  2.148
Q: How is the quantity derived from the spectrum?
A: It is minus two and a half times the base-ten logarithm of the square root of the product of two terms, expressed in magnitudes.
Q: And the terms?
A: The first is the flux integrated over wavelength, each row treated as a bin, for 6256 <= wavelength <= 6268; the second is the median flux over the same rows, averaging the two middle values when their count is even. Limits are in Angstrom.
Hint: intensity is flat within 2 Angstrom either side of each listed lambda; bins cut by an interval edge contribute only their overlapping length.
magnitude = -2.02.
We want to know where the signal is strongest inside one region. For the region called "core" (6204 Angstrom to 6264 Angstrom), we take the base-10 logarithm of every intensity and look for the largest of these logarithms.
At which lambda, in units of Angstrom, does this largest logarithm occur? 6206.0 Angstrom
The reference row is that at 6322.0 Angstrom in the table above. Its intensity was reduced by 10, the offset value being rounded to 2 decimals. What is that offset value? -7.71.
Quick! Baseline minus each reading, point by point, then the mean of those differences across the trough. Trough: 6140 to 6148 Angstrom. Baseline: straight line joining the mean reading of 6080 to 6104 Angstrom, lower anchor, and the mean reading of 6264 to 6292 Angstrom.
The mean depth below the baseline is -0.10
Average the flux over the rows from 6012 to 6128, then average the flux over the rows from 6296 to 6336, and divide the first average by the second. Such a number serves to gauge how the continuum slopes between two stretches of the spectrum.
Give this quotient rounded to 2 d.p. 1.02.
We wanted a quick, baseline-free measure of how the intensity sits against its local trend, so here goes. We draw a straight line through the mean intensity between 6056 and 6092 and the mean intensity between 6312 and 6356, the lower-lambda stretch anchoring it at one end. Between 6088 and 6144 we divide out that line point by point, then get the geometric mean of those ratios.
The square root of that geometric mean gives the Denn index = 0.983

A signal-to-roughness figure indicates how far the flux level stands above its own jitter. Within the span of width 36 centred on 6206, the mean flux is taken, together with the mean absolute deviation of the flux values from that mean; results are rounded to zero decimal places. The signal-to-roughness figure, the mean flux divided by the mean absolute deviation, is 21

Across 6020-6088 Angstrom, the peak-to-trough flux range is 0.23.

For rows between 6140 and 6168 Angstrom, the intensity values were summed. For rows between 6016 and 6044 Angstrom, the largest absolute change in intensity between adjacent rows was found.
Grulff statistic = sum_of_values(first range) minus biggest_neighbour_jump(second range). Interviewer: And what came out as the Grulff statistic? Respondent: 14.4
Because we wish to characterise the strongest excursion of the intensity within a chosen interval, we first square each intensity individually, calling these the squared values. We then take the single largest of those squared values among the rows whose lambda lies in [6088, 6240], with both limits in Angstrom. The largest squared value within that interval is 5.48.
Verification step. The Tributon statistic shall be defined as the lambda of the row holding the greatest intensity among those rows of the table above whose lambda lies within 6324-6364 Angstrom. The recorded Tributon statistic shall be 6350.0 Angstrom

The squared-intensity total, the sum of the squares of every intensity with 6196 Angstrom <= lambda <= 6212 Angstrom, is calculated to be 18.1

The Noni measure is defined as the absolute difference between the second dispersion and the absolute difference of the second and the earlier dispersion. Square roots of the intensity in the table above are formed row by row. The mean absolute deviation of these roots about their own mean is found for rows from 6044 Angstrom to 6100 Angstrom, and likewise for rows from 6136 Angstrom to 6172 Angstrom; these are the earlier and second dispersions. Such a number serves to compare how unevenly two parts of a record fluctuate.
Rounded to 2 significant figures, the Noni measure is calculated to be 0.023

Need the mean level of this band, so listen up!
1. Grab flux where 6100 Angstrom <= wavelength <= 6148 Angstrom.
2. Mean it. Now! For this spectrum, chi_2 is 2.174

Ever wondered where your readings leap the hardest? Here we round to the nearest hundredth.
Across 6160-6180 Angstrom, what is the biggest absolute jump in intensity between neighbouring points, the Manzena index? 0.39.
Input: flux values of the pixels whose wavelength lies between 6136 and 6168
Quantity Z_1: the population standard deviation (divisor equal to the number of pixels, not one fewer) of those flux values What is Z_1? 0.28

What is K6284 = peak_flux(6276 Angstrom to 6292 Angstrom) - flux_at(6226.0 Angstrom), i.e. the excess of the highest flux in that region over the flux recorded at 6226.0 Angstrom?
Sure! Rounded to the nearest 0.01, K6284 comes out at 0.25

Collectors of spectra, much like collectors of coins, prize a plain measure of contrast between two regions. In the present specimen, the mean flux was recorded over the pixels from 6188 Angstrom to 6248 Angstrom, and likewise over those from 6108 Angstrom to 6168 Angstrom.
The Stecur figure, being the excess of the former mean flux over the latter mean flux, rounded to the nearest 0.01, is -0.14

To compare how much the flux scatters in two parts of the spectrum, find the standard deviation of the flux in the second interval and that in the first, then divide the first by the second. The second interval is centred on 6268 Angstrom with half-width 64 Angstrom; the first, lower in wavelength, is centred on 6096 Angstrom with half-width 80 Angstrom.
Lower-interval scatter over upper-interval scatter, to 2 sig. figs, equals 1.2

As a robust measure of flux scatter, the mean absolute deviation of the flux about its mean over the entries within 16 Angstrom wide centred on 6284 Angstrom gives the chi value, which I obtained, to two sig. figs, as 0.058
